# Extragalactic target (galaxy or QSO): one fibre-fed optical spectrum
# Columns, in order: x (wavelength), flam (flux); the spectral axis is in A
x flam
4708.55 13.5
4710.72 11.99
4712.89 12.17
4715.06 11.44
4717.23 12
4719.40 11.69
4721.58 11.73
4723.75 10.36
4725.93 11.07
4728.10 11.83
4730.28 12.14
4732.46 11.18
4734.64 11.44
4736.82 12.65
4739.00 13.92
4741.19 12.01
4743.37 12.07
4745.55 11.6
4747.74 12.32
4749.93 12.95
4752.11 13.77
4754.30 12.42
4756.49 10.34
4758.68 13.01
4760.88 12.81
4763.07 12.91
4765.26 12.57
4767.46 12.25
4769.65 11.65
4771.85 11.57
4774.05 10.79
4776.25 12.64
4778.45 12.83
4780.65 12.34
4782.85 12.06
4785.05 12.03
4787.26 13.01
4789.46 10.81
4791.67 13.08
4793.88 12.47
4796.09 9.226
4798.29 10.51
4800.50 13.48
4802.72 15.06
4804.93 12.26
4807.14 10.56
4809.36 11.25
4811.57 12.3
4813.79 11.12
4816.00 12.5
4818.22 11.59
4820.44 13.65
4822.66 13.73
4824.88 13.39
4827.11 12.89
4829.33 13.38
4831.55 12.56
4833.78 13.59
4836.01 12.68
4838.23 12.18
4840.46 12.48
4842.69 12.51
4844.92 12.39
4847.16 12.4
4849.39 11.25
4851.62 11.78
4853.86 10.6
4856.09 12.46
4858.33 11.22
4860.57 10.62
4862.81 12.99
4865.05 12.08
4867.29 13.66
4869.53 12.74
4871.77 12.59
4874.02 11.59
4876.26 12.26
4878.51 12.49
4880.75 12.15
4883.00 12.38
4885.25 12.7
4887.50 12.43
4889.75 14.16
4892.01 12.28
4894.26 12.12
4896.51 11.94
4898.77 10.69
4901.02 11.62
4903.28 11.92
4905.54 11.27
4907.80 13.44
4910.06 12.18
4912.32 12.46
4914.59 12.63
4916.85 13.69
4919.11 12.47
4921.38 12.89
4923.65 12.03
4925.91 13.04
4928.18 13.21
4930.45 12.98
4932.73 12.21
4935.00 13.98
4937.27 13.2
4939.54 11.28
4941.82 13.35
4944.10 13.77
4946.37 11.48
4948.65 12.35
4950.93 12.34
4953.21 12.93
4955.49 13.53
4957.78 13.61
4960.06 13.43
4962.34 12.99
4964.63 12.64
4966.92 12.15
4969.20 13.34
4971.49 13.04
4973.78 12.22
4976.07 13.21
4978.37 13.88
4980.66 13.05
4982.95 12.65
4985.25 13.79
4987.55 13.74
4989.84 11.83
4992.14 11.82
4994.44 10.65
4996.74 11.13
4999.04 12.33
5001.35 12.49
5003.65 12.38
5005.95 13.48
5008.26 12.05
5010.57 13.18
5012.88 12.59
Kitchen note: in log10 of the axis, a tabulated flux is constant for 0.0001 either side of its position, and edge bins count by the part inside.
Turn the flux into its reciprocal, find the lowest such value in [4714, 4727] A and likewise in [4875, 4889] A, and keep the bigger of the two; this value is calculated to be 0.083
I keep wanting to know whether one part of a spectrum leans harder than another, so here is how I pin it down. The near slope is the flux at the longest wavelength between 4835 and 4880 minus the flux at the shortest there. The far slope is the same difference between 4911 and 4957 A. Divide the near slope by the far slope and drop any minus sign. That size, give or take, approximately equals 0.2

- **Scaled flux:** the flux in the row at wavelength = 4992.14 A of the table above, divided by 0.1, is 118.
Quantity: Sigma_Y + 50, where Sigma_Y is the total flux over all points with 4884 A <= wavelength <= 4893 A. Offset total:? 102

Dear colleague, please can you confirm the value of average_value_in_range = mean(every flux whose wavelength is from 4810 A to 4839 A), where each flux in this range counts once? 12.7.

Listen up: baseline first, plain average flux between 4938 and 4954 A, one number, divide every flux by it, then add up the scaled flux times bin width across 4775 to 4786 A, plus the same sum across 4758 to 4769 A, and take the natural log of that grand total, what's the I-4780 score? 3.09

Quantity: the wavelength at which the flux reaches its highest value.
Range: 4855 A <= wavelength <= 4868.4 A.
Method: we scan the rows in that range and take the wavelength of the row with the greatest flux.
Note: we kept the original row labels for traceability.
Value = 4867.29 A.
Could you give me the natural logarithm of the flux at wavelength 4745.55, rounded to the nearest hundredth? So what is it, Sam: 2.45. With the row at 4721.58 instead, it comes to 2.46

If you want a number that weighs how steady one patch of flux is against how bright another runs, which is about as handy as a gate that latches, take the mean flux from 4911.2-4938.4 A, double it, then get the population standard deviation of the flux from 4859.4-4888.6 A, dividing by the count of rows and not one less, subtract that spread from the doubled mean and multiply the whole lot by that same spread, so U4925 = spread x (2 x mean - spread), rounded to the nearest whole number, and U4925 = 17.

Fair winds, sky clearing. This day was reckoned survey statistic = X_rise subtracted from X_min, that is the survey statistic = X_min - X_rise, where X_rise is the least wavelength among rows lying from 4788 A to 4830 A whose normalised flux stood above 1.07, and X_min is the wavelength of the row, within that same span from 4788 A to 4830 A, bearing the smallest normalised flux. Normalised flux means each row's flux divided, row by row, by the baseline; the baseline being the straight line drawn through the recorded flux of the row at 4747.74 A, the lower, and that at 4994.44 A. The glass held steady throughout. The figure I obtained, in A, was 4.4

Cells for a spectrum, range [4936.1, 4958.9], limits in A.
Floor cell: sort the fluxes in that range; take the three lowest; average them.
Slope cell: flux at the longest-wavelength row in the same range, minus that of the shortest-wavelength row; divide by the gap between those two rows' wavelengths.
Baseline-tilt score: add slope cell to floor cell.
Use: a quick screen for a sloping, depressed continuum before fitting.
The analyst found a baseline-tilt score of 11.7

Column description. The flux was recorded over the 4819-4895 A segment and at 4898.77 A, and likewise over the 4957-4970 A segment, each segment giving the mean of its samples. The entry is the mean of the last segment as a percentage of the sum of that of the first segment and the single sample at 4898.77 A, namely 56.2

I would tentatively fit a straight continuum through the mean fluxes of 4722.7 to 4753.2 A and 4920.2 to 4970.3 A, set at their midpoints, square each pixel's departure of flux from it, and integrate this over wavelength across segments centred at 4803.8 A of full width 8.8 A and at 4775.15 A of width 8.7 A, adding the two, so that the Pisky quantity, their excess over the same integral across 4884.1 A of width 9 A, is 32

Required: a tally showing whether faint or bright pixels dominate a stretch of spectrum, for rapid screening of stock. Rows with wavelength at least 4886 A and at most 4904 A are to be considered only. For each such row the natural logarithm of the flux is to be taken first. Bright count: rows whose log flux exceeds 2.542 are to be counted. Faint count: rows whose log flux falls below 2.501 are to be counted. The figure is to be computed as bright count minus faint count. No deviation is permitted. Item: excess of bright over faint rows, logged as -4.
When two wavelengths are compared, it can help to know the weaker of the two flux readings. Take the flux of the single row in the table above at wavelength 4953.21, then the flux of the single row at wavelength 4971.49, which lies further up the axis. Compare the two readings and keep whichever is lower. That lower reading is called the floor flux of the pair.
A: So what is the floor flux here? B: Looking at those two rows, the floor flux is 12.9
